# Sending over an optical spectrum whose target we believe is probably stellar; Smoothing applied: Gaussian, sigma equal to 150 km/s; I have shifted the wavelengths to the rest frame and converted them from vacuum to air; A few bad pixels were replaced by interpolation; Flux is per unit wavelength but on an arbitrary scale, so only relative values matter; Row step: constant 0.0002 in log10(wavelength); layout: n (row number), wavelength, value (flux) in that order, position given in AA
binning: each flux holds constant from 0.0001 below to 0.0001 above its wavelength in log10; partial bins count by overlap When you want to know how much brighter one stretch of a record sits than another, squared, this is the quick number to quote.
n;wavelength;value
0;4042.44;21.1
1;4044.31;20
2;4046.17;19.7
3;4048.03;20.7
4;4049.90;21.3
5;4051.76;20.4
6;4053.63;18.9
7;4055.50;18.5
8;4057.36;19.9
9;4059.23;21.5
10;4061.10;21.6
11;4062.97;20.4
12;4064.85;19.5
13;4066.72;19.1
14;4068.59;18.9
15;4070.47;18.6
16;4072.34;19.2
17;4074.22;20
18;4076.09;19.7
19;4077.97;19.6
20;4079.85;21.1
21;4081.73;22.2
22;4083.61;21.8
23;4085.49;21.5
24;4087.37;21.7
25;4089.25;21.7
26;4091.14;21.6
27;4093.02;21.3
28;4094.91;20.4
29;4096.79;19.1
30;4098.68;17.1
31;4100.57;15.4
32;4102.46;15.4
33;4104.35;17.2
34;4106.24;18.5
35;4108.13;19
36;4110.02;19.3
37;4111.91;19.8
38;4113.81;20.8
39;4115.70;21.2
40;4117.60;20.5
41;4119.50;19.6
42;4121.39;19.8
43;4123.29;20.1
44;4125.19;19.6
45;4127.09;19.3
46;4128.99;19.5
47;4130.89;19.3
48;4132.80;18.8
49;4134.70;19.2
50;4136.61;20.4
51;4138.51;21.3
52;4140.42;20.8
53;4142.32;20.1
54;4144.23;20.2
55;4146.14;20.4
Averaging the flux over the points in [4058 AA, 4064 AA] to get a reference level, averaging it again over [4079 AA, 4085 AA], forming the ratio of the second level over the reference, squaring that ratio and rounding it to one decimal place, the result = 1.1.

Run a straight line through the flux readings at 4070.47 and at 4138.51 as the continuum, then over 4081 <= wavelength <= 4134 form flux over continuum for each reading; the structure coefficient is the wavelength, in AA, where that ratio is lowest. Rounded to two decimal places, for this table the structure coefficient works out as 4102.46 AA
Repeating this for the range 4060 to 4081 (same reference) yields 4070.47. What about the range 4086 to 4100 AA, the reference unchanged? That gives 4098.68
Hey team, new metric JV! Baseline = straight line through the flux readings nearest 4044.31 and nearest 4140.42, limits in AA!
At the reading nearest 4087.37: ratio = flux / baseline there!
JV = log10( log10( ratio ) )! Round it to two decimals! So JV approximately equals -1.56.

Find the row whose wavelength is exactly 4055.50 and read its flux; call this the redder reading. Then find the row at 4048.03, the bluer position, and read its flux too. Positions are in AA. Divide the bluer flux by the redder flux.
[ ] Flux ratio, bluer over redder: 1.12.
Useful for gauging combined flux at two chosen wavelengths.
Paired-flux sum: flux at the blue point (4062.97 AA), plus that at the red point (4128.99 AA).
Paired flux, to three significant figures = 39.9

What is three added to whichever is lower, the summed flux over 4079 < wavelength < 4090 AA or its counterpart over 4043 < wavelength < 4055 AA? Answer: 124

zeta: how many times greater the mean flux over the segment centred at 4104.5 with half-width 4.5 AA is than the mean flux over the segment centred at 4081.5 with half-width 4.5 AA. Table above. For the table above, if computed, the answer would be 0.81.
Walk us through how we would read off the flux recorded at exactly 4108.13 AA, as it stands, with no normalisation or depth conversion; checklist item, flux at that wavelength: 19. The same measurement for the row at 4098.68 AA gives 17.1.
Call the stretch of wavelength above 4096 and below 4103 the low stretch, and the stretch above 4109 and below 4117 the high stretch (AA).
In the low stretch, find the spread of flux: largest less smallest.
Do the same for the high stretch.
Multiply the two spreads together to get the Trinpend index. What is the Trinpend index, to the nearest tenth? 7.0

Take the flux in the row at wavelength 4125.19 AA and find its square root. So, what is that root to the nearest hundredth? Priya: 4.43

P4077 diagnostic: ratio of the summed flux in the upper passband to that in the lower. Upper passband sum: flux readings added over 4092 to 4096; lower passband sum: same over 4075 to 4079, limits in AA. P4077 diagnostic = 1.06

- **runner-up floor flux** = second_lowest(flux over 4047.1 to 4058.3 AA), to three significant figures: 18.9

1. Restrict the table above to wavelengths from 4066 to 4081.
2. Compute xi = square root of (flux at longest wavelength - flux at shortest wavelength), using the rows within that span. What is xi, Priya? 1.41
